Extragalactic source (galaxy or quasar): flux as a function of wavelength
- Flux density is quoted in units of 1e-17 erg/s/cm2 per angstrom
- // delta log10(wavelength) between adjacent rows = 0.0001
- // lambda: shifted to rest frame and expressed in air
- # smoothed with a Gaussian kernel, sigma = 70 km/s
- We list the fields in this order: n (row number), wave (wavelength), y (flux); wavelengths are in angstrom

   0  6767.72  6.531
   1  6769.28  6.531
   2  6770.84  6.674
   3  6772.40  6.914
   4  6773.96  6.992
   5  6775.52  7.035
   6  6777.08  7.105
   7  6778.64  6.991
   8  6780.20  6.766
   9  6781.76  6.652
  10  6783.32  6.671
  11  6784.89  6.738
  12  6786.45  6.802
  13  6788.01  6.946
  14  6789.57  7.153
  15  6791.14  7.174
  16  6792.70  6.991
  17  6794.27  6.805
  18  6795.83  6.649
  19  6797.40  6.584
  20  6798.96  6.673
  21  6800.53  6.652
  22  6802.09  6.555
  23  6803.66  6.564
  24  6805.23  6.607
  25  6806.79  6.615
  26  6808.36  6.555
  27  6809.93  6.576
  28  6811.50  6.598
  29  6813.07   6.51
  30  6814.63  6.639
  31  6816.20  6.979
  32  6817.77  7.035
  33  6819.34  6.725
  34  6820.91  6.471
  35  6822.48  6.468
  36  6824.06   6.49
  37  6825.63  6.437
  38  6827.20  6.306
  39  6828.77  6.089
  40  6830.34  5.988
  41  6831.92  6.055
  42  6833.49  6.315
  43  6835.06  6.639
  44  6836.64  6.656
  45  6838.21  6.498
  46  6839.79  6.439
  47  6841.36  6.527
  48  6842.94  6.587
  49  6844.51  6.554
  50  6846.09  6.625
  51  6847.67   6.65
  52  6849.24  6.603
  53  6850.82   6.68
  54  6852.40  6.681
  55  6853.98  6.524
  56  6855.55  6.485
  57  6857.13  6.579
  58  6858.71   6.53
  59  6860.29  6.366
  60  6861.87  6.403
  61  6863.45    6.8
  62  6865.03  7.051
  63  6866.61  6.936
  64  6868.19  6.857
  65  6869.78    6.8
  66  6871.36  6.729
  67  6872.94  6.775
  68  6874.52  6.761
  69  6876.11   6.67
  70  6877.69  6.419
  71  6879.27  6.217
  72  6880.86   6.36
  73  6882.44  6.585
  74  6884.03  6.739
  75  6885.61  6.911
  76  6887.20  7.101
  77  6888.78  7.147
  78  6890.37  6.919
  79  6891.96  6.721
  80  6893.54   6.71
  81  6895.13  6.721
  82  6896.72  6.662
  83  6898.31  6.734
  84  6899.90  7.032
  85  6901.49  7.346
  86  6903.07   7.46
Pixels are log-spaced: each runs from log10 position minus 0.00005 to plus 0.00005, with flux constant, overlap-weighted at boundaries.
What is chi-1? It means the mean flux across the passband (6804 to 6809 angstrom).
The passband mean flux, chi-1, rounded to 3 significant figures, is 6.59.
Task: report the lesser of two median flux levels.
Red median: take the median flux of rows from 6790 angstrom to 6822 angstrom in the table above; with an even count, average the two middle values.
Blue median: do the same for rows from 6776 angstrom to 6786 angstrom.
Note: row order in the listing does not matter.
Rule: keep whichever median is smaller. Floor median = 6.63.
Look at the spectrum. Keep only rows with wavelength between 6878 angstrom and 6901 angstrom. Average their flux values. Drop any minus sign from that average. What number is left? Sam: 6.75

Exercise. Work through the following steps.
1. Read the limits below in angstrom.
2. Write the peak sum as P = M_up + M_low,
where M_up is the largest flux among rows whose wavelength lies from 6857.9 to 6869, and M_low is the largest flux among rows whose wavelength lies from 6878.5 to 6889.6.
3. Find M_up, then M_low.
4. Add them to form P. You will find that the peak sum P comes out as 14.2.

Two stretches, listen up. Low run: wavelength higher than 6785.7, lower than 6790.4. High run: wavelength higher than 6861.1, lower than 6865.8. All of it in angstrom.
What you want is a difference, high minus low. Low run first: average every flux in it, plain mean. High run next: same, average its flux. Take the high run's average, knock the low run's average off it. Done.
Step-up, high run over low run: -0.22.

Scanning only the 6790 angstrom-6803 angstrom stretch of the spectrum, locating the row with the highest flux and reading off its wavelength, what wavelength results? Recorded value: 6791.14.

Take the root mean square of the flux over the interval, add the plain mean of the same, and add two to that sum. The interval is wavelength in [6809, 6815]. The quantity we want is 15.2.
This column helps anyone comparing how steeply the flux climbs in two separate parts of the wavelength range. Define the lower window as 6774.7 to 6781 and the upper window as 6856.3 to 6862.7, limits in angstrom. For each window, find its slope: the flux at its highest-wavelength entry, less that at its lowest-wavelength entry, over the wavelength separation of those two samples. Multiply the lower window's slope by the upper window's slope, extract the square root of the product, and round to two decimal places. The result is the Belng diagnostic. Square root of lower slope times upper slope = 0.05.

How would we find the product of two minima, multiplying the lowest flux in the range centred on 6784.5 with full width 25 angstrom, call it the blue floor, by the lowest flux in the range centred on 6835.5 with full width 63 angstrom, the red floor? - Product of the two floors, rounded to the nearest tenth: 39.8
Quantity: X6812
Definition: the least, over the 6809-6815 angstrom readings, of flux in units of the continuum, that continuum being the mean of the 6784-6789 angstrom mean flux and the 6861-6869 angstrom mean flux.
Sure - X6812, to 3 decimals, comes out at 0.955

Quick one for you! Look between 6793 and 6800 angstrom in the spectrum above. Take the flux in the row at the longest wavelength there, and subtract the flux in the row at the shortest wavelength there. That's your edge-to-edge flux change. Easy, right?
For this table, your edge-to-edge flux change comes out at -0.13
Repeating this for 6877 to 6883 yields 0.17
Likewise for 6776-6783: -0.45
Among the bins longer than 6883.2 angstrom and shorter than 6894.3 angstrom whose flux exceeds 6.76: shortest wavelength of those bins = 6885.61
